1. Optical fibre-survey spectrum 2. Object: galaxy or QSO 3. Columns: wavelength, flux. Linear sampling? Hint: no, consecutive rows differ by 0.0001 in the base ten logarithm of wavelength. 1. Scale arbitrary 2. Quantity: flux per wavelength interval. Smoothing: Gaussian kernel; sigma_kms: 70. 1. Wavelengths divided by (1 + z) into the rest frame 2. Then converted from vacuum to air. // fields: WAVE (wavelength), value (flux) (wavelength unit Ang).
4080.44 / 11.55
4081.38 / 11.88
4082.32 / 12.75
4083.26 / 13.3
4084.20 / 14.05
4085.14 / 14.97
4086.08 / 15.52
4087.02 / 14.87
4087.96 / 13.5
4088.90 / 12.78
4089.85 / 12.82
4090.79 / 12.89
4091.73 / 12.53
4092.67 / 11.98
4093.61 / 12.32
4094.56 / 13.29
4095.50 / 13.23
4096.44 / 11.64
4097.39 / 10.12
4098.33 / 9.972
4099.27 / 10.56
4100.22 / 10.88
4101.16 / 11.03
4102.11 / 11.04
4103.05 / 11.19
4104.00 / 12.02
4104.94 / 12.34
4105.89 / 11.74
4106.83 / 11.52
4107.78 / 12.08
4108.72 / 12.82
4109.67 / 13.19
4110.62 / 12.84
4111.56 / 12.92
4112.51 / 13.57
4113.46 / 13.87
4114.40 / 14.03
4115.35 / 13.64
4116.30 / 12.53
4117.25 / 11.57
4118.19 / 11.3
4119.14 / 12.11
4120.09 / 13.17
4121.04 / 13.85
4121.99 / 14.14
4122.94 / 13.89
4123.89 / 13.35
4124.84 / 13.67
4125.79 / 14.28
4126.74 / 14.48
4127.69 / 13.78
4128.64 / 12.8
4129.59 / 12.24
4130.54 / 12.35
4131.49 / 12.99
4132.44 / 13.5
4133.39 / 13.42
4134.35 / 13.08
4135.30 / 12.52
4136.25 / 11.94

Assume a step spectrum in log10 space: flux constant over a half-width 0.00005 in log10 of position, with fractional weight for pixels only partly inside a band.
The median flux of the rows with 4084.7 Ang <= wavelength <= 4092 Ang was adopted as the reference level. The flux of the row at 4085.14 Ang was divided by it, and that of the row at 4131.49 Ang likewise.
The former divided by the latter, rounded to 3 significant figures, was 1.15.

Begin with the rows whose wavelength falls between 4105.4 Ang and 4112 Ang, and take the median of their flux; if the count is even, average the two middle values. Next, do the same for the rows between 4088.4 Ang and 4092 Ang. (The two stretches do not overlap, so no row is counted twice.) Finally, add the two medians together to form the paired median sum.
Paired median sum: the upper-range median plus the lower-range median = 25.6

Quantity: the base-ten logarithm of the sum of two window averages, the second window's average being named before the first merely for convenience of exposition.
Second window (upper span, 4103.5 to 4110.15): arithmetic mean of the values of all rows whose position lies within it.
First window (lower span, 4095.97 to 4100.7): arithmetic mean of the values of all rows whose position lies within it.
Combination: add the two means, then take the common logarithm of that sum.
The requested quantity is 1.36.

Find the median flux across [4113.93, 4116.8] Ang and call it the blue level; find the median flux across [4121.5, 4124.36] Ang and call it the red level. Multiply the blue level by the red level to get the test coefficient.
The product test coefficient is 189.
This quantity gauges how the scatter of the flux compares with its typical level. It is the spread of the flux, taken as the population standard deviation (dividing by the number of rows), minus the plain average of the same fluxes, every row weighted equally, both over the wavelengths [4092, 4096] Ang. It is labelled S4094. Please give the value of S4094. -12.1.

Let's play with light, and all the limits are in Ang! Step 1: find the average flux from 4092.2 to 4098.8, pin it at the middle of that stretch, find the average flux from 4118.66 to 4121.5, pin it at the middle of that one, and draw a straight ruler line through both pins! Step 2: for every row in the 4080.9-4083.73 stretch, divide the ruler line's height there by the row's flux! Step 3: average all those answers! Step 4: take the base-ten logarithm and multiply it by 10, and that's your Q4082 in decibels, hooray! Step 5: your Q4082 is -0.5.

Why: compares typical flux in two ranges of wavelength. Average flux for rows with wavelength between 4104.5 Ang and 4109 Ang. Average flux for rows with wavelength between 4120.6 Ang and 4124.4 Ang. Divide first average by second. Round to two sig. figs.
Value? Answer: 0.88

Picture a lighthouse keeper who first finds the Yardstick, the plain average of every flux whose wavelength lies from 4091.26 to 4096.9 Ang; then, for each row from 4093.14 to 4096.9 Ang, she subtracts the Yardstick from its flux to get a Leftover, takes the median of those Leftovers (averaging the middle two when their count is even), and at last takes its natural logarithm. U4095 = -1.3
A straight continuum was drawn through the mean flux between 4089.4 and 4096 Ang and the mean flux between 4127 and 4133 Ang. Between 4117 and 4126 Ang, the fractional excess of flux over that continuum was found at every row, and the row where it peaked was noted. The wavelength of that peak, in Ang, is 4125.79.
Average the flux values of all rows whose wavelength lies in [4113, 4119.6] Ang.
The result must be 12.7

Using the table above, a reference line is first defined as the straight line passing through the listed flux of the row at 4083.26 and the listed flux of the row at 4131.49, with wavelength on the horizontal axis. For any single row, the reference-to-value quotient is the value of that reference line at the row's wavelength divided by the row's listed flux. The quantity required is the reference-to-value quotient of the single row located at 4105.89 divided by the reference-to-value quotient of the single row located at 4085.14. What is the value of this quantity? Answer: 1.26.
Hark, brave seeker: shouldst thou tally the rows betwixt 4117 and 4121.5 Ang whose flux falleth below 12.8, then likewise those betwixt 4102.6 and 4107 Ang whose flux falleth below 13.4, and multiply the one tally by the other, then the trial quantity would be 15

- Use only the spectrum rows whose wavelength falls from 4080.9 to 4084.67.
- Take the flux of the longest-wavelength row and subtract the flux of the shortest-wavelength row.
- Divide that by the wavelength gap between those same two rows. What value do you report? 0.77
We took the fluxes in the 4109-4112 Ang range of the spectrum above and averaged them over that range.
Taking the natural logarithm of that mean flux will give 2.56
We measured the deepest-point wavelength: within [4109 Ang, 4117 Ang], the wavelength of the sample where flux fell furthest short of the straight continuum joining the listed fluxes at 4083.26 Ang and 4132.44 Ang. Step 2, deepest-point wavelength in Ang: 4116.30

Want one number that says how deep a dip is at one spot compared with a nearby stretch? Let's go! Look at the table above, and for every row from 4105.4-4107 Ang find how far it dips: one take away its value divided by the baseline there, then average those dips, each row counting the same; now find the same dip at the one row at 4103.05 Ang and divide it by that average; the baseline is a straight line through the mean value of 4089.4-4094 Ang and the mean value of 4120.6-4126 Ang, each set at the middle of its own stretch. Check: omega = 1.2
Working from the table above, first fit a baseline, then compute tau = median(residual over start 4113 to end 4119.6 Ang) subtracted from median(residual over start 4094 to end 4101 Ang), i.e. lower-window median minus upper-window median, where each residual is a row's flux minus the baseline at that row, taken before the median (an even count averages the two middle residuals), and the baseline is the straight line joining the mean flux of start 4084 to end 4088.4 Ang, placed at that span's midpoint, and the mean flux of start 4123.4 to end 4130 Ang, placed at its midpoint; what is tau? -2.1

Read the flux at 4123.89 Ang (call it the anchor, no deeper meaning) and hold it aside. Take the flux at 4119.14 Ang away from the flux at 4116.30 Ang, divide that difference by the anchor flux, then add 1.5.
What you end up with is 1.53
